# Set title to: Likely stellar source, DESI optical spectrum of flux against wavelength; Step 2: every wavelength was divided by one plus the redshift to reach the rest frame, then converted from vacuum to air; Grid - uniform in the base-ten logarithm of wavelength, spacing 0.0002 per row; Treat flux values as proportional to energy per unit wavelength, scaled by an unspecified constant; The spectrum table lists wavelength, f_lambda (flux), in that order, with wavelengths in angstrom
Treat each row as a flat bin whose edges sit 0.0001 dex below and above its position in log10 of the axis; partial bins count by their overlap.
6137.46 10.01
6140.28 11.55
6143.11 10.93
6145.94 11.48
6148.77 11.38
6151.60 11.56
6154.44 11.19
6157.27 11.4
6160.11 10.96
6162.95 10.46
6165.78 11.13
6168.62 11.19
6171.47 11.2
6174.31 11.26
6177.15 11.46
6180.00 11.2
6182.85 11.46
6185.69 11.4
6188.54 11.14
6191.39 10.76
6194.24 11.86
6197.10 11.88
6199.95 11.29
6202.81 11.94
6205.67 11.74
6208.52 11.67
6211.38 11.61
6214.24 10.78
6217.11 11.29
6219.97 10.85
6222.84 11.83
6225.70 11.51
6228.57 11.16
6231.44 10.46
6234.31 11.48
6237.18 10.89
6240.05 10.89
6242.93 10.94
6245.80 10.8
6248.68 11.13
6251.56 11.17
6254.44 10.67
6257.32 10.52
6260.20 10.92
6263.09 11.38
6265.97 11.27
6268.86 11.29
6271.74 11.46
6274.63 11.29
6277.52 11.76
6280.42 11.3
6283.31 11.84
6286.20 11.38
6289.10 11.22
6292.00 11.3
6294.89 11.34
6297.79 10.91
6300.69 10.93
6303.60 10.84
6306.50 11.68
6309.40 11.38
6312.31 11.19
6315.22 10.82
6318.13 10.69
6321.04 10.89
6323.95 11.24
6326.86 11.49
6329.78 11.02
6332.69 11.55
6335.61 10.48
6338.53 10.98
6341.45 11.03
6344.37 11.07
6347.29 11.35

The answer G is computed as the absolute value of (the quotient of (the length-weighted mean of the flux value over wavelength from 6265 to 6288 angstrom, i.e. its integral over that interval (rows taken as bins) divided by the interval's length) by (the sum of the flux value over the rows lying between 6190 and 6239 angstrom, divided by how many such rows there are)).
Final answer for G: 1.01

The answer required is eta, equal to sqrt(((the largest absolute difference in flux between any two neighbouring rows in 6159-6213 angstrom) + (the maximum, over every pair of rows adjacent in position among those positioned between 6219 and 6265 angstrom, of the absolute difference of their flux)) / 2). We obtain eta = 1.03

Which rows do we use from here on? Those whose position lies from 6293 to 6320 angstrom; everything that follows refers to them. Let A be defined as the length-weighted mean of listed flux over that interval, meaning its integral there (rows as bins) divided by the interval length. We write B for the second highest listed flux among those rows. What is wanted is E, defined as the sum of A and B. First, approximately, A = 11.1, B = 11.38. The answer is 22.5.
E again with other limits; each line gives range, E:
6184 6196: 22.7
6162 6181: 22.4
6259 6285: 23.2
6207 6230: 23.0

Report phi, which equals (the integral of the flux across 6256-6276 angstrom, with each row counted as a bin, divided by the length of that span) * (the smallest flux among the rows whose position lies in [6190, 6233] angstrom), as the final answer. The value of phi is 117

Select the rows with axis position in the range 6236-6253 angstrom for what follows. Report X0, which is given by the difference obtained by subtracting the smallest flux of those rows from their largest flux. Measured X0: 0.37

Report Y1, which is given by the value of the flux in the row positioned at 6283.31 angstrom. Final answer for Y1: 11.84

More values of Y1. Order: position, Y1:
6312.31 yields 11.19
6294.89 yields 11.34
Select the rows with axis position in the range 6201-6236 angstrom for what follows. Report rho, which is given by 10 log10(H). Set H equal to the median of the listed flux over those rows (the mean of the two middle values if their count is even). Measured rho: 10.6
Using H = 11.5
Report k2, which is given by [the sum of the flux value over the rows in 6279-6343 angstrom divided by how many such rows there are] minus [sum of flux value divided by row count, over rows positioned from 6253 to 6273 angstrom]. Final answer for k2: 0.09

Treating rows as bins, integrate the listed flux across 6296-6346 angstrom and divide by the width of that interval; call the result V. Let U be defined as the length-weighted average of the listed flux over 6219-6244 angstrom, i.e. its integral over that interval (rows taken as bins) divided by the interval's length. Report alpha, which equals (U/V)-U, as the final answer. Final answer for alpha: -10.1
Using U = 11.1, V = 11.1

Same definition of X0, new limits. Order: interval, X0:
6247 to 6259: 0.65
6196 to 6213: 0.65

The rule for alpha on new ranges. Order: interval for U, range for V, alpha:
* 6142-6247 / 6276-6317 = -10.3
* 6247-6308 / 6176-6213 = -10.2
